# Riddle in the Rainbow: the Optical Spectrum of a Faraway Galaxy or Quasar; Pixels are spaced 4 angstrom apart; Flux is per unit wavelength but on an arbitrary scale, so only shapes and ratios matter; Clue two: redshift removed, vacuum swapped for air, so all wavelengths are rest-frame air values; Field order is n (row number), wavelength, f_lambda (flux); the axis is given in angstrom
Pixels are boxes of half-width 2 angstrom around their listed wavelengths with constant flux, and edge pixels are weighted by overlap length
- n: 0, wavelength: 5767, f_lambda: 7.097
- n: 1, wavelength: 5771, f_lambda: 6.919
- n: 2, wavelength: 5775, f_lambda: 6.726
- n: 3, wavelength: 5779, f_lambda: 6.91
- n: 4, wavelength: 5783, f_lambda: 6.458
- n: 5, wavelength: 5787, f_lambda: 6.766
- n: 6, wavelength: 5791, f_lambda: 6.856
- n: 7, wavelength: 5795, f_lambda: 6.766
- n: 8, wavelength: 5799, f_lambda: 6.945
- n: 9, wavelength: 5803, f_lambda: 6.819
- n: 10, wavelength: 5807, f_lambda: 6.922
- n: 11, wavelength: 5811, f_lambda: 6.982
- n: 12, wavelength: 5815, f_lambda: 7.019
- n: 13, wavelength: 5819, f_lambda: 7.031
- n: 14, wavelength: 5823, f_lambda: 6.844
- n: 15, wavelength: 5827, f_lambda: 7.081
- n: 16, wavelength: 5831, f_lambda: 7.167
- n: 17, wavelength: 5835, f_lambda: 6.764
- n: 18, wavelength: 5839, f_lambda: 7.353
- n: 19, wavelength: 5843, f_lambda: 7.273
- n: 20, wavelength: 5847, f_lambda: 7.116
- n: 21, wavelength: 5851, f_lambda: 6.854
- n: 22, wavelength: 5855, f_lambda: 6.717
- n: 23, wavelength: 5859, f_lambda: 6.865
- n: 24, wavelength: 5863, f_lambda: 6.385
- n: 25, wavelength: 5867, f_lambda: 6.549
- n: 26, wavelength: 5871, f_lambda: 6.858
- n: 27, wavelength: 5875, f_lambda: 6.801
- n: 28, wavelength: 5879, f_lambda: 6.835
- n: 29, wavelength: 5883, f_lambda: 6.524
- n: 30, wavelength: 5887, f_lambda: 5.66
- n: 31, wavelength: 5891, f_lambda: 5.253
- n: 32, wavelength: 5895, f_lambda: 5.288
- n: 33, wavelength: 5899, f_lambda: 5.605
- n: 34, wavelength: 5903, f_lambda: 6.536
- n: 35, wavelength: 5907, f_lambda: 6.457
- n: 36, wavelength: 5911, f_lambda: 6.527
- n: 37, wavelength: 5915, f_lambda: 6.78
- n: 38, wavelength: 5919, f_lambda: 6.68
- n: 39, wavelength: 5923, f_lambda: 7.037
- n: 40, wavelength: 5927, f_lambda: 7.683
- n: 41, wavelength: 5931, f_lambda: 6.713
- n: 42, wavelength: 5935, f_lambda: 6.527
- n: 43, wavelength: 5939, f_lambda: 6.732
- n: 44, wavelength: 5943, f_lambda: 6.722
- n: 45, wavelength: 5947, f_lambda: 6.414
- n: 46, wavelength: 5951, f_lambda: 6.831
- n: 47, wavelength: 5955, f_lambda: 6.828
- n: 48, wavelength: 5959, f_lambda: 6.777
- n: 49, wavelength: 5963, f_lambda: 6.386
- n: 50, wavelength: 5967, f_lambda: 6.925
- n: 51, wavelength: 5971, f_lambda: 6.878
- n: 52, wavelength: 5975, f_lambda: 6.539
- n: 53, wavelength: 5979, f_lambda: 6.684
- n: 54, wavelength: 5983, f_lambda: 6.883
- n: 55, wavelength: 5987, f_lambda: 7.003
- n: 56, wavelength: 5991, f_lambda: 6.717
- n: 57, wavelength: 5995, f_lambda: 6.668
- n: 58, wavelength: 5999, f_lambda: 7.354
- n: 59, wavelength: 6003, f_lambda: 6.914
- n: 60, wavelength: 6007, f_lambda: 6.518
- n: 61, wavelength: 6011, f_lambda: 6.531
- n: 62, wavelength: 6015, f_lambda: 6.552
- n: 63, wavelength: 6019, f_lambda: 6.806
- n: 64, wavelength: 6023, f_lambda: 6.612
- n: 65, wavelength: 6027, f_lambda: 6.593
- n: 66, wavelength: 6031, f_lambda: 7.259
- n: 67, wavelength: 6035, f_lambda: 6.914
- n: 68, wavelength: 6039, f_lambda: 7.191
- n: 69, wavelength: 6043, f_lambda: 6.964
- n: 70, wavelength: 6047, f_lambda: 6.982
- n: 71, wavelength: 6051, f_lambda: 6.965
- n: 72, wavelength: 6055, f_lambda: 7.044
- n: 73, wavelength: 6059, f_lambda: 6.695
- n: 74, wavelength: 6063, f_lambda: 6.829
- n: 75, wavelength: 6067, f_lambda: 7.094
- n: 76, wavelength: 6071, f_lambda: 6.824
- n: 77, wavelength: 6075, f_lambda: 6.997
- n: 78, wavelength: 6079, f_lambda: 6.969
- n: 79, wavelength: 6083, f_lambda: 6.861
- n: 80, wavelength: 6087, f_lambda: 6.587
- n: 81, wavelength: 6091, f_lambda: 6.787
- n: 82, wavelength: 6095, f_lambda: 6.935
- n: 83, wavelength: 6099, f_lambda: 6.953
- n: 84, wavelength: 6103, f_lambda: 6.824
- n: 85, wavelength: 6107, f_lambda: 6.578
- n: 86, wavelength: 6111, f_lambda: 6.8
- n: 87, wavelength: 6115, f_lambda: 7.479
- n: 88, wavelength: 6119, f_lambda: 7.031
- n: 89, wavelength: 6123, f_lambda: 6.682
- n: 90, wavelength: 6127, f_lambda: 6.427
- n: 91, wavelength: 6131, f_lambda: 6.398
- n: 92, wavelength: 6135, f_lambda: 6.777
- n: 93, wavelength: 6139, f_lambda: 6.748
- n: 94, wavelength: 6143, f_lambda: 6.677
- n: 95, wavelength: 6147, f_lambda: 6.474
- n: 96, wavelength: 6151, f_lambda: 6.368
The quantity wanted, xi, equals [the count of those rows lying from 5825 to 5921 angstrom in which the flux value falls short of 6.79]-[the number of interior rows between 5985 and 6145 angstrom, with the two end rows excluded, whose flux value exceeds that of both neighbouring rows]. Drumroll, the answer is 3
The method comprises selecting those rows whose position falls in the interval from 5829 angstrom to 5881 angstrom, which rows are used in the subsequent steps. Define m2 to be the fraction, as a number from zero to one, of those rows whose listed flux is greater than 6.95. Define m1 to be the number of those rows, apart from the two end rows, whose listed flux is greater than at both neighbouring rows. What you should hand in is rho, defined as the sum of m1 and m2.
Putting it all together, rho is 3.31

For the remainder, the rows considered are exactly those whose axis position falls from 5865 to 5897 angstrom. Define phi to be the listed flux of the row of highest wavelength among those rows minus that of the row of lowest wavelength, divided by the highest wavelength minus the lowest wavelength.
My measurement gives -0.045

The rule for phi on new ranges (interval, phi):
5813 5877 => -0.004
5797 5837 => -0.005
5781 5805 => 0.018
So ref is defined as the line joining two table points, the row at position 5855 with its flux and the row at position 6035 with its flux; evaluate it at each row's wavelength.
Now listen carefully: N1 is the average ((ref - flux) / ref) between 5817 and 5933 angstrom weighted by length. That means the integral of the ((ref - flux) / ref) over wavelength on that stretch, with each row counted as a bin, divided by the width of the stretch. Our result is 0.011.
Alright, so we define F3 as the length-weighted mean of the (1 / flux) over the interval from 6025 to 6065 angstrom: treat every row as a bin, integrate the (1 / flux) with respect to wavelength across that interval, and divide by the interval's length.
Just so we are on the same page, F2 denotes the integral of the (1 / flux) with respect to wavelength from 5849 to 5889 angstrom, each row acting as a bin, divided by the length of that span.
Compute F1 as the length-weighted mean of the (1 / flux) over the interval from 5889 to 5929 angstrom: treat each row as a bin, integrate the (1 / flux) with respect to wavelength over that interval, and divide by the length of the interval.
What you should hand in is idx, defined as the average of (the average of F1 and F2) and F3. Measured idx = 0.1497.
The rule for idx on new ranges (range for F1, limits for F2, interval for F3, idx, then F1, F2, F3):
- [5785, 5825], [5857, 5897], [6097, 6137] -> 0.1501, 0.145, 0.1604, 0.147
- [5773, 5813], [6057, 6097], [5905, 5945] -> 0.1470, 0.147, 0.1459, 0.148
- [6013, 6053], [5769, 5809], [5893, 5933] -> 0.1504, 0.145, 0.1469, 0.155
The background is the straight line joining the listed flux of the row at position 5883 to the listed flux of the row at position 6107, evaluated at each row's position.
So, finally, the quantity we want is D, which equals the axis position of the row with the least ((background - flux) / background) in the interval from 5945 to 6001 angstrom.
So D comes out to 5999 angstrom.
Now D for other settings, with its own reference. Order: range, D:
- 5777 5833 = 5831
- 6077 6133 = 6115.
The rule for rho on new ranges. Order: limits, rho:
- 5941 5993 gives 3.08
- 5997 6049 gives 3.38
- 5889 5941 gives 3.15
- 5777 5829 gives 3.31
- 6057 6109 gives 3.31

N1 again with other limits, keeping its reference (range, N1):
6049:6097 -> 0.011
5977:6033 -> 0.013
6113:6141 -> 0.032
